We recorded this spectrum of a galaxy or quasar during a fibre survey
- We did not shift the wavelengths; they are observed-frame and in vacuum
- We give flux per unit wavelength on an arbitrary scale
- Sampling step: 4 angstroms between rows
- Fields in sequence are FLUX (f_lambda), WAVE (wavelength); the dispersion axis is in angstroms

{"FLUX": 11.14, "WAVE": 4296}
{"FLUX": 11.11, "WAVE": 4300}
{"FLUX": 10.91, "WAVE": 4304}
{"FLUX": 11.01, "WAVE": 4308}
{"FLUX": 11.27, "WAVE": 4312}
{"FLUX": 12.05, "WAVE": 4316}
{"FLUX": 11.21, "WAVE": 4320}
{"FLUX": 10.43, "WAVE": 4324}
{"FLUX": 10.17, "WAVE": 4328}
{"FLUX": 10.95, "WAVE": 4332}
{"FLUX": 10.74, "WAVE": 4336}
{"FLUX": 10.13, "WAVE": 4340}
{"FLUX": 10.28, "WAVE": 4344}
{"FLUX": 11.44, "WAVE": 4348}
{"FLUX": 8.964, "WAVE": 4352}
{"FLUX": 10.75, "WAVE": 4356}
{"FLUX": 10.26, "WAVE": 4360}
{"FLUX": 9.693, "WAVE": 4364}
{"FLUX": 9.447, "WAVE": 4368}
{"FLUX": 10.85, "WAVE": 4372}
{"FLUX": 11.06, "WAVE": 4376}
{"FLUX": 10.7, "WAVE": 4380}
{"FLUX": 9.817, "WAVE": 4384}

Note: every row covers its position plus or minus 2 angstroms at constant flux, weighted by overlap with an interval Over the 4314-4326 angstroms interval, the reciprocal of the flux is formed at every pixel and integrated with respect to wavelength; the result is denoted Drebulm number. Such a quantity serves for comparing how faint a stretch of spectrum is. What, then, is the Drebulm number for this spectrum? 1.07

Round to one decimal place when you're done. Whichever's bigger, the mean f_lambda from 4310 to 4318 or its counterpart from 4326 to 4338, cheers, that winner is 11.7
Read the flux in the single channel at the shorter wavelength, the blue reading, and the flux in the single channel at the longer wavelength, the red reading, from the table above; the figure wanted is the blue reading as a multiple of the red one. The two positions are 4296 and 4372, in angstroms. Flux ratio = 1.03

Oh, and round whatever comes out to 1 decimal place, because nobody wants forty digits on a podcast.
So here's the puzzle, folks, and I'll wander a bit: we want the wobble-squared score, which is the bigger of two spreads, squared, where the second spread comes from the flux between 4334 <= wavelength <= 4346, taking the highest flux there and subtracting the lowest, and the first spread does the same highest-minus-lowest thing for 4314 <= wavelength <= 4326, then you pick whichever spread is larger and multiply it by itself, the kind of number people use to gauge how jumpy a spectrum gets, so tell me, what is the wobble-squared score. 2.6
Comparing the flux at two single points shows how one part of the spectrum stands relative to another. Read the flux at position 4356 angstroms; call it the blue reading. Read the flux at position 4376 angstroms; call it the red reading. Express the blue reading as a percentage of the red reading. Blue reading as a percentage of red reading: 97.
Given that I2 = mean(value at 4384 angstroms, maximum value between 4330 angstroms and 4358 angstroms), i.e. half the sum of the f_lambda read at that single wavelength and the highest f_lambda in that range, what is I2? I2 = 10.6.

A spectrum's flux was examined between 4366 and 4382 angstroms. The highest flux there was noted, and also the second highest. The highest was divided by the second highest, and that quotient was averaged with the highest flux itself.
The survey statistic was 6.04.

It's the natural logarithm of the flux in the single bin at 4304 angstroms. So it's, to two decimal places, 2.39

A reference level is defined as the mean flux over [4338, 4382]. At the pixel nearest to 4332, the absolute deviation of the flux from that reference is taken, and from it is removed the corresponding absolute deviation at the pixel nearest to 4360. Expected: 0.56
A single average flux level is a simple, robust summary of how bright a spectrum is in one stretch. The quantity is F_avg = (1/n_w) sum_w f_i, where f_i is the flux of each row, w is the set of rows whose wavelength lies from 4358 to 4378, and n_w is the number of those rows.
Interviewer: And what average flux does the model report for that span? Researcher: 10.3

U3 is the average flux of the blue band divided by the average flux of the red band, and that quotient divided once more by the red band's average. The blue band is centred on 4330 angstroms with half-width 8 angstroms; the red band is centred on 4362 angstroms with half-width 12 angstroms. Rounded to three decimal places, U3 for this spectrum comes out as 0.106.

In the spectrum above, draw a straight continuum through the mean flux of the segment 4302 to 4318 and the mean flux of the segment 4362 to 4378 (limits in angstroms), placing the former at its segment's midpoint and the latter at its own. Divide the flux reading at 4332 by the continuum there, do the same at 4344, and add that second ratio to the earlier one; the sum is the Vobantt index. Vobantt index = 1.96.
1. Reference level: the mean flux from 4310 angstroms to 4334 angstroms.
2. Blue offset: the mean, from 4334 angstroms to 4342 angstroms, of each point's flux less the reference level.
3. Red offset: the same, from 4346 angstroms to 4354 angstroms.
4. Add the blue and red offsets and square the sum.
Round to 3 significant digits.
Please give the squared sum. 1.93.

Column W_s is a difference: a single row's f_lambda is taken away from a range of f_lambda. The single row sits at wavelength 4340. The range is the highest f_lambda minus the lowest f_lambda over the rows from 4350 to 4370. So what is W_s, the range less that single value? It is -8.3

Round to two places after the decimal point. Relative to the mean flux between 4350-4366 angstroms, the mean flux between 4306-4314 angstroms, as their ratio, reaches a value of 1.12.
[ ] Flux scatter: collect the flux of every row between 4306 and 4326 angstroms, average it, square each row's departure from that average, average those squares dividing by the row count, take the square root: 0.52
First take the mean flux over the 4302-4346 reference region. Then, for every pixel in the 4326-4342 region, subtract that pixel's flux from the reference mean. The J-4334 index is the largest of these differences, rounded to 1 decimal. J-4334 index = 0.7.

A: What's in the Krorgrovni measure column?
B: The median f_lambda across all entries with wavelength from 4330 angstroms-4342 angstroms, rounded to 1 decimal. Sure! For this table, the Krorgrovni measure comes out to 10.7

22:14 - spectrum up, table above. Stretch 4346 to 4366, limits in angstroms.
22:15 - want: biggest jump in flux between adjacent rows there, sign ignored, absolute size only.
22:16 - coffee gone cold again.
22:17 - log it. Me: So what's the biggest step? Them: 2.5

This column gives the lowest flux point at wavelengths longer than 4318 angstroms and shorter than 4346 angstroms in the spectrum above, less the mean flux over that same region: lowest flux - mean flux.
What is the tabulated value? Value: -0.43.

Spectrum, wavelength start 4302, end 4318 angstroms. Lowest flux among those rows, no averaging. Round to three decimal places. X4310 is 10.910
